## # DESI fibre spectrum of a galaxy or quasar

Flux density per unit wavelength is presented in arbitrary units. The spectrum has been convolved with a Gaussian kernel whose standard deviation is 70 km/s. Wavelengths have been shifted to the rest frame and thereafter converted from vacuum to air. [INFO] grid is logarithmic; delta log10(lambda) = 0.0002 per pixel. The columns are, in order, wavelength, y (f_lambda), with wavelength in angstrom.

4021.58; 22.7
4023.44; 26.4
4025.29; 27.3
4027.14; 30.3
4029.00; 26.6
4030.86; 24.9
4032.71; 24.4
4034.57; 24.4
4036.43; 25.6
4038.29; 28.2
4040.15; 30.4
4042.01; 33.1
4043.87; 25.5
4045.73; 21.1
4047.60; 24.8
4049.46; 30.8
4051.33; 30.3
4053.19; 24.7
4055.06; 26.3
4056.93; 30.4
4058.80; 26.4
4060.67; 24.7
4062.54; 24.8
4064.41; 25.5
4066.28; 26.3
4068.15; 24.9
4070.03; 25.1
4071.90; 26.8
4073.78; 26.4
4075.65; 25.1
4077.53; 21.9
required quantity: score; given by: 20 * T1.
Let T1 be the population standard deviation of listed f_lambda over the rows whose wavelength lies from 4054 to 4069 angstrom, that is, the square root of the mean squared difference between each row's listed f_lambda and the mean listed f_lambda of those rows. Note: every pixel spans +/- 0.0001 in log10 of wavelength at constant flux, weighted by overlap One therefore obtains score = 35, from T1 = 1.7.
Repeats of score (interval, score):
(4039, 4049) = 85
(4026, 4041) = 47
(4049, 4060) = 48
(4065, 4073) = 16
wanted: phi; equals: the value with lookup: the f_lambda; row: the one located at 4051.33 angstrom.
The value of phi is 30.3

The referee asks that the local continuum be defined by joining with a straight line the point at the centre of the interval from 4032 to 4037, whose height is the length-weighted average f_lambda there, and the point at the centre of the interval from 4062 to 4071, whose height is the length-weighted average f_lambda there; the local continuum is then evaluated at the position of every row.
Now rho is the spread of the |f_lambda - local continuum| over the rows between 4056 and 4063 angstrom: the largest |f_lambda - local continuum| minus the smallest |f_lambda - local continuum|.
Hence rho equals 4.7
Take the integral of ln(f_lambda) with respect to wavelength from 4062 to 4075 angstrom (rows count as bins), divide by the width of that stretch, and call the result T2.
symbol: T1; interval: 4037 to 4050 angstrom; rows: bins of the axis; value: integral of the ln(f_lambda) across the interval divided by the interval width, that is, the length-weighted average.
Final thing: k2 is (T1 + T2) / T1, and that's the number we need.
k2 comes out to 1.98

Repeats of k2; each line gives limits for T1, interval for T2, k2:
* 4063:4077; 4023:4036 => 2.01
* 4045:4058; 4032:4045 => 2.00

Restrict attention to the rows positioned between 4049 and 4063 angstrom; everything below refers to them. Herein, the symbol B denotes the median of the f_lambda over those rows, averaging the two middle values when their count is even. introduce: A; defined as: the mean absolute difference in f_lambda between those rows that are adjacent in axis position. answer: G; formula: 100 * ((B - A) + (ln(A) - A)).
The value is 2224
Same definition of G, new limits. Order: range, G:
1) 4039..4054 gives 2066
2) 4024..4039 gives 2307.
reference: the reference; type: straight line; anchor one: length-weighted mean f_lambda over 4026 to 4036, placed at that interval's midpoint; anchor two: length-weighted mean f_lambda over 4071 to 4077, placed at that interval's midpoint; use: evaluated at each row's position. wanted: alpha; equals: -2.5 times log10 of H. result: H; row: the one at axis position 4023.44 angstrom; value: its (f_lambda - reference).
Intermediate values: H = 0.2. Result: 1.6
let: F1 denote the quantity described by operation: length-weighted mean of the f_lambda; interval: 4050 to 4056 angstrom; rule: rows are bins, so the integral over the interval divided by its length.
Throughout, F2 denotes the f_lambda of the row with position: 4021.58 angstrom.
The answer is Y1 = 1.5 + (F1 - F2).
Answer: 6.1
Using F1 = 27.3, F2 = 22.7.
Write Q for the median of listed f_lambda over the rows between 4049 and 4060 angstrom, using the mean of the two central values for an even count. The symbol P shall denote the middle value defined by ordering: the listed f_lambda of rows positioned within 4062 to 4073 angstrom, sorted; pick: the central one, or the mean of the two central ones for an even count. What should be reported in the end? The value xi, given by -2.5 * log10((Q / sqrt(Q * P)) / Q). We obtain 3.57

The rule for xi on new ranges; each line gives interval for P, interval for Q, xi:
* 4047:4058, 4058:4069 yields 3.57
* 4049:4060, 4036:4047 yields 3.60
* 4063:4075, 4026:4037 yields 3.52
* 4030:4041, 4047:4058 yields 3.57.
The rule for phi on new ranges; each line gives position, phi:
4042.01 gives 33.1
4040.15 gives 30.4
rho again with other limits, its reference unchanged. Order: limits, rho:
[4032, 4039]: 3.1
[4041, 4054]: 8.0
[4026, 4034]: 5.5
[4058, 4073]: 1.2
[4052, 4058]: 4.8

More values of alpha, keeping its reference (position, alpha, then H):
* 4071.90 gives 0.0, 1.0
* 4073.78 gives 0.6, 0.6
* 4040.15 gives -1.6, 4.4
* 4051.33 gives -1.6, 4.3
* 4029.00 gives 0.8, 0.5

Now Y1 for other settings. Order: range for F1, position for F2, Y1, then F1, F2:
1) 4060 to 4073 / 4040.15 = -3.4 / 25.5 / 30.4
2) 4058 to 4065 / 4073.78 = 0.4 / 25.3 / 26.4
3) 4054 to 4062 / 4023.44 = 1.9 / 26.8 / 26.4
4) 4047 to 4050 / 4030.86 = 4.4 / 27.8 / 24.9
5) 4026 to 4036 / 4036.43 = 2.0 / 26.1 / 25.6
